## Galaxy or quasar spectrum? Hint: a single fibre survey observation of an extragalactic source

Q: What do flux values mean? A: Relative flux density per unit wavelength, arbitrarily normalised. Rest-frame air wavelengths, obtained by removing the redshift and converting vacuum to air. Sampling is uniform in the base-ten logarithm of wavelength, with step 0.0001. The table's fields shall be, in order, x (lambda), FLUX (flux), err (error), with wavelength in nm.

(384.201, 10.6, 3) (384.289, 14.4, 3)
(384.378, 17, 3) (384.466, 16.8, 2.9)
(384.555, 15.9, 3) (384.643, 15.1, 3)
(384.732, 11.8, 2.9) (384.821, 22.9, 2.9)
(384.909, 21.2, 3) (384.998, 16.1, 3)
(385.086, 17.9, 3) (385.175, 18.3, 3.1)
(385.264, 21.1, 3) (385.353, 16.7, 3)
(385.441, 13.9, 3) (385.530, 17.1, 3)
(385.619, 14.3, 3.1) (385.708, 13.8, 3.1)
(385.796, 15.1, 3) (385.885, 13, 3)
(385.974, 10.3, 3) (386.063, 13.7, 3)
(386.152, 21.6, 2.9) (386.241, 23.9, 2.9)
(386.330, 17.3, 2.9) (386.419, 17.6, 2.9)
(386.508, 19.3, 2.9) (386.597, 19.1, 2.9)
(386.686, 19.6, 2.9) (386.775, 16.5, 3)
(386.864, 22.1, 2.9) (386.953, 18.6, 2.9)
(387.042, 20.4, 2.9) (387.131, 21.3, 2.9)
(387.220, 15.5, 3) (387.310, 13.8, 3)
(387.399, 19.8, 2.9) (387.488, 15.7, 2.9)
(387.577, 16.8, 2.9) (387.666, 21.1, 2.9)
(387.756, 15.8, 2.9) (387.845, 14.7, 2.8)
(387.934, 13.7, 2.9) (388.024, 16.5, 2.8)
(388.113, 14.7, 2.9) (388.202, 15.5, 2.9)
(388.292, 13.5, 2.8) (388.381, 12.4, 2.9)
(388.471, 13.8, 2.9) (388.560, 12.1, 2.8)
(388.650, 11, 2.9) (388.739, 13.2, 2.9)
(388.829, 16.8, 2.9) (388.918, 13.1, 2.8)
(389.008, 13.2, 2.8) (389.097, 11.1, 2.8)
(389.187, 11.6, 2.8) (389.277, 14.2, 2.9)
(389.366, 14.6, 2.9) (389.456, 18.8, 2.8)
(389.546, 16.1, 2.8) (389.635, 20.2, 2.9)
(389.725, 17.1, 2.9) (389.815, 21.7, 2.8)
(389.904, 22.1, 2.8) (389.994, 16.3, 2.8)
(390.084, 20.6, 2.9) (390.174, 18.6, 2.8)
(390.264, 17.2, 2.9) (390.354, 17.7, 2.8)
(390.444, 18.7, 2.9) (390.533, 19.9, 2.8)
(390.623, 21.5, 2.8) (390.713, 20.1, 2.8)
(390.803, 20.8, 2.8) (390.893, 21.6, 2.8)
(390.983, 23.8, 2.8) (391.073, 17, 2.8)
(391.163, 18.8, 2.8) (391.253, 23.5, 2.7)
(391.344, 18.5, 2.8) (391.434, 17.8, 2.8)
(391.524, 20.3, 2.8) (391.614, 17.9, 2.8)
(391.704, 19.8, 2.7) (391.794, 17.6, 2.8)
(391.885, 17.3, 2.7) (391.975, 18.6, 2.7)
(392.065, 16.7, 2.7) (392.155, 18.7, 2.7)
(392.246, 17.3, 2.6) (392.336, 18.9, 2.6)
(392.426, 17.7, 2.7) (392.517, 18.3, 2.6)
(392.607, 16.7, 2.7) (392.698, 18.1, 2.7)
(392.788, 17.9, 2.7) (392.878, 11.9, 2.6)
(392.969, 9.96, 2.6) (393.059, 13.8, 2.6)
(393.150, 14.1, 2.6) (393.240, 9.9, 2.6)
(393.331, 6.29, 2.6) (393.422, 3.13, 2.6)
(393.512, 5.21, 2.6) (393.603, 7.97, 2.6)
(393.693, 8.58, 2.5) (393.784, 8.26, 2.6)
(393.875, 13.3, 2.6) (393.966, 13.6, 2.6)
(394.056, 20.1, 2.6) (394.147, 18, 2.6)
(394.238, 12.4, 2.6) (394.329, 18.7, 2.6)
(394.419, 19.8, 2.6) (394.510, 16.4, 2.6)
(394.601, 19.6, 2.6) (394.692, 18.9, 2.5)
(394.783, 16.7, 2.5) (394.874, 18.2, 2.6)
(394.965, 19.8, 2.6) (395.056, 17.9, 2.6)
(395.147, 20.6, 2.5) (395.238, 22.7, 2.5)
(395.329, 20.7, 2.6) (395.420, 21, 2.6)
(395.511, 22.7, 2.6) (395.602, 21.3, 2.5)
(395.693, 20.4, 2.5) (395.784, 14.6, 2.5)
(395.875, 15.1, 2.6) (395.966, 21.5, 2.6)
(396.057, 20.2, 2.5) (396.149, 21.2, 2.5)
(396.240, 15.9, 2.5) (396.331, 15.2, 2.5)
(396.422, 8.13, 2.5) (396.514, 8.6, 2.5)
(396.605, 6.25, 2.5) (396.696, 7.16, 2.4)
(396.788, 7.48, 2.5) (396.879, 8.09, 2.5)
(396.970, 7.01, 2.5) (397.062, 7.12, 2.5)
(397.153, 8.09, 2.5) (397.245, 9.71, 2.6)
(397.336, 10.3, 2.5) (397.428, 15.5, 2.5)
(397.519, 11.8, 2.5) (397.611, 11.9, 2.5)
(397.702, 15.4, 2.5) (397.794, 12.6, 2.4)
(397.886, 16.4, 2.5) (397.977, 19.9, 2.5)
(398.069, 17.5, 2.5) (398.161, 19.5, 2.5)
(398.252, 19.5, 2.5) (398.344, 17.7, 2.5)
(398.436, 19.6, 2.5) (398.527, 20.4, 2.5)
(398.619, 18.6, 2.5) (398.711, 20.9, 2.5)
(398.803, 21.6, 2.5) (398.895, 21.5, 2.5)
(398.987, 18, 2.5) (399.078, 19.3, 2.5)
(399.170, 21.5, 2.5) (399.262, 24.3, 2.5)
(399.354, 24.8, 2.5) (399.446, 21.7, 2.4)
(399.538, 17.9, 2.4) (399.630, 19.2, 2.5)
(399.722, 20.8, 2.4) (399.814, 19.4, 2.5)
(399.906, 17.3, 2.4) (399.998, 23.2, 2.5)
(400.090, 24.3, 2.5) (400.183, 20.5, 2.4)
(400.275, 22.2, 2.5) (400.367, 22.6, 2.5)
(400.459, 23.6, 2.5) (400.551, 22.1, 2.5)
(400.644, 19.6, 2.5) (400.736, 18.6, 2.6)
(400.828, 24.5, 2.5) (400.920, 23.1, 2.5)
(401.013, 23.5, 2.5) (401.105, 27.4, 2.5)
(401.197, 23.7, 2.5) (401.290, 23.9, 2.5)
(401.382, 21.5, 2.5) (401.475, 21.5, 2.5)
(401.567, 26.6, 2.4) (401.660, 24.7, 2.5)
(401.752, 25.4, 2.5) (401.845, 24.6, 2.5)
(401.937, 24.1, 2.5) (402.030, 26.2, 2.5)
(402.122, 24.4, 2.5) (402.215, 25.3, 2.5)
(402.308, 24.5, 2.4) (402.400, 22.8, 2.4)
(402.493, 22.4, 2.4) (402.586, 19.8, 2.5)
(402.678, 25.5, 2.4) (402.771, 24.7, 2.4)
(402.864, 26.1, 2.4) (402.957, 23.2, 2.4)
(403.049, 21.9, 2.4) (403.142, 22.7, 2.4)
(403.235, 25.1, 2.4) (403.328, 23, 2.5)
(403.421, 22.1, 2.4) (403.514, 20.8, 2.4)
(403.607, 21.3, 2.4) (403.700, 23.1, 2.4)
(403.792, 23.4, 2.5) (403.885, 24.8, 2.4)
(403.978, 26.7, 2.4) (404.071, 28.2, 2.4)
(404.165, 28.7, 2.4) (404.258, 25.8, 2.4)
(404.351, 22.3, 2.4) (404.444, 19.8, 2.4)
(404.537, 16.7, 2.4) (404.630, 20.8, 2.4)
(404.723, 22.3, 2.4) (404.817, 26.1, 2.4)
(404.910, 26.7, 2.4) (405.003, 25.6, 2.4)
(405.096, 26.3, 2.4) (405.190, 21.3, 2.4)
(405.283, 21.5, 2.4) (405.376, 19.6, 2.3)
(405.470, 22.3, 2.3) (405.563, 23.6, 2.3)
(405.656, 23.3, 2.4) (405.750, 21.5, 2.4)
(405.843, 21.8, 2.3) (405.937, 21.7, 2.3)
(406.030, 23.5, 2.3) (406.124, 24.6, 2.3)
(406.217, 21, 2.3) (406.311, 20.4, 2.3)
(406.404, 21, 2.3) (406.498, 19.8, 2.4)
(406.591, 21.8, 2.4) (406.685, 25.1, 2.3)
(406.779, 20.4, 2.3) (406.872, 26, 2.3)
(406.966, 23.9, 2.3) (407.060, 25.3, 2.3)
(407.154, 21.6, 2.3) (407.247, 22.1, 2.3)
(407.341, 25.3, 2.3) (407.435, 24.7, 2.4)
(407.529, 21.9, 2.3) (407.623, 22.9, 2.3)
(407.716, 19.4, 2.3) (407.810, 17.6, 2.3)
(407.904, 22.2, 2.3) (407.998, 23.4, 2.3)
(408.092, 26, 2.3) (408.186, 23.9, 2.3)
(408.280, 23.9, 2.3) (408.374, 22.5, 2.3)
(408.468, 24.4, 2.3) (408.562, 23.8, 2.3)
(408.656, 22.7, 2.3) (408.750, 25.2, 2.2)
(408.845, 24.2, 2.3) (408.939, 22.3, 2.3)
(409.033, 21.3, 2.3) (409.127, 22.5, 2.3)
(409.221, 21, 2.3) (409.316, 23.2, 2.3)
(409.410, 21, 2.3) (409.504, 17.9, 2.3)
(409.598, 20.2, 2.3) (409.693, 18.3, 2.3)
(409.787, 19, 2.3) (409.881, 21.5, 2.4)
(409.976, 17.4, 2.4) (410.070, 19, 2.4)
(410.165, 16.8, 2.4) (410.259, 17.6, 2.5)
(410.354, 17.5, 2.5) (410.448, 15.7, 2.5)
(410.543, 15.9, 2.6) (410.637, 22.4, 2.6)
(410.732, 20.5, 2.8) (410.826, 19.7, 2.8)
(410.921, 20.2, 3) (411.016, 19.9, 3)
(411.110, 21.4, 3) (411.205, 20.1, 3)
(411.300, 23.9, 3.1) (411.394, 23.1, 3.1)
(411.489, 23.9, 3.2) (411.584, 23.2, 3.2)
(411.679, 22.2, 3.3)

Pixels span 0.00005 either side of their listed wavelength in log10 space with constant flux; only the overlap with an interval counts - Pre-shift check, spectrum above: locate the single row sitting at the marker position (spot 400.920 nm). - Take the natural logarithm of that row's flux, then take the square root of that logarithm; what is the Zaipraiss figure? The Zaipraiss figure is 1.77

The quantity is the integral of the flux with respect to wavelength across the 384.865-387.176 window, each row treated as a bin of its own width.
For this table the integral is 41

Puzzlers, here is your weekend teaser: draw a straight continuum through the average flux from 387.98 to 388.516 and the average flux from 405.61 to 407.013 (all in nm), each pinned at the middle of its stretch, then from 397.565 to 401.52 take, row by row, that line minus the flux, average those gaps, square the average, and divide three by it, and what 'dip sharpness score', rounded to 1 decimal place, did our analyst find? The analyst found 2.3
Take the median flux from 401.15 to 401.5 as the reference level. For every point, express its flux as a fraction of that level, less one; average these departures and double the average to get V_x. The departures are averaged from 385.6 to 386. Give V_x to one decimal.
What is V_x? -0.8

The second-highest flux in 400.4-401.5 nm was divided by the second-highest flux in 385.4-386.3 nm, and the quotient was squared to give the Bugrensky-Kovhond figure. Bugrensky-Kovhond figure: 1.29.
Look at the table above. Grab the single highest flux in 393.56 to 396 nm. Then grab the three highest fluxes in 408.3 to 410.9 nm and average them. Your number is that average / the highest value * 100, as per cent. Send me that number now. 108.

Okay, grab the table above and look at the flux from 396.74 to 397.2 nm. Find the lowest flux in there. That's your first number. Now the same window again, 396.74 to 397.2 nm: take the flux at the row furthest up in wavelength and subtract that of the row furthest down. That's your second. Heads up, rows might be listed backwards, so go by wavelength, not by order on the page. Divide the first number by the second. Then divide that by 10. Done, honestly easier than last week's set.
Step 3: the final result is 1.1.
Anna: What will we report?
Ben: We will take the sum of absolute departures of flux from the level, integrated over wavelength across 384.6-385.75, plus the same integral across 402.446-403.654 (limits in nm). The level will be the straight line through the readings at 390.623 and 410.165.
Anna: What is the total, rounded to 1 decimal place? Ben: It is 12.1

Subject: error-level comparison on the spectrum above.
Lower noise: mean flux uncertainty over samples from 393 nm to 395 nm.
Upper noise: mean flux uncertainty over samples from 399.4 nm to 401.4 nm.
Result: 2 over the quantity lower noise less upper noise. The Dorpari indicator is 19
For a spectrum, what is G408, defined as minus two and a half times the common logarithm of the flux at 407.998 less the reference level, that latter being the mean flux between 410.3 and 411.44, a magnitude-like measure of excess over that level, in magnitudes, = -1.3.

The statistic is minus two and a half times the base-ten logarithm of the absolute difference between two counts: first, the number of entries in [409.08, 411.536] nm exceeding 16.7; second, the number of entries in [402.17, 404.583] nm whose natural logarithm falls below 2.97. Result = -3.40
